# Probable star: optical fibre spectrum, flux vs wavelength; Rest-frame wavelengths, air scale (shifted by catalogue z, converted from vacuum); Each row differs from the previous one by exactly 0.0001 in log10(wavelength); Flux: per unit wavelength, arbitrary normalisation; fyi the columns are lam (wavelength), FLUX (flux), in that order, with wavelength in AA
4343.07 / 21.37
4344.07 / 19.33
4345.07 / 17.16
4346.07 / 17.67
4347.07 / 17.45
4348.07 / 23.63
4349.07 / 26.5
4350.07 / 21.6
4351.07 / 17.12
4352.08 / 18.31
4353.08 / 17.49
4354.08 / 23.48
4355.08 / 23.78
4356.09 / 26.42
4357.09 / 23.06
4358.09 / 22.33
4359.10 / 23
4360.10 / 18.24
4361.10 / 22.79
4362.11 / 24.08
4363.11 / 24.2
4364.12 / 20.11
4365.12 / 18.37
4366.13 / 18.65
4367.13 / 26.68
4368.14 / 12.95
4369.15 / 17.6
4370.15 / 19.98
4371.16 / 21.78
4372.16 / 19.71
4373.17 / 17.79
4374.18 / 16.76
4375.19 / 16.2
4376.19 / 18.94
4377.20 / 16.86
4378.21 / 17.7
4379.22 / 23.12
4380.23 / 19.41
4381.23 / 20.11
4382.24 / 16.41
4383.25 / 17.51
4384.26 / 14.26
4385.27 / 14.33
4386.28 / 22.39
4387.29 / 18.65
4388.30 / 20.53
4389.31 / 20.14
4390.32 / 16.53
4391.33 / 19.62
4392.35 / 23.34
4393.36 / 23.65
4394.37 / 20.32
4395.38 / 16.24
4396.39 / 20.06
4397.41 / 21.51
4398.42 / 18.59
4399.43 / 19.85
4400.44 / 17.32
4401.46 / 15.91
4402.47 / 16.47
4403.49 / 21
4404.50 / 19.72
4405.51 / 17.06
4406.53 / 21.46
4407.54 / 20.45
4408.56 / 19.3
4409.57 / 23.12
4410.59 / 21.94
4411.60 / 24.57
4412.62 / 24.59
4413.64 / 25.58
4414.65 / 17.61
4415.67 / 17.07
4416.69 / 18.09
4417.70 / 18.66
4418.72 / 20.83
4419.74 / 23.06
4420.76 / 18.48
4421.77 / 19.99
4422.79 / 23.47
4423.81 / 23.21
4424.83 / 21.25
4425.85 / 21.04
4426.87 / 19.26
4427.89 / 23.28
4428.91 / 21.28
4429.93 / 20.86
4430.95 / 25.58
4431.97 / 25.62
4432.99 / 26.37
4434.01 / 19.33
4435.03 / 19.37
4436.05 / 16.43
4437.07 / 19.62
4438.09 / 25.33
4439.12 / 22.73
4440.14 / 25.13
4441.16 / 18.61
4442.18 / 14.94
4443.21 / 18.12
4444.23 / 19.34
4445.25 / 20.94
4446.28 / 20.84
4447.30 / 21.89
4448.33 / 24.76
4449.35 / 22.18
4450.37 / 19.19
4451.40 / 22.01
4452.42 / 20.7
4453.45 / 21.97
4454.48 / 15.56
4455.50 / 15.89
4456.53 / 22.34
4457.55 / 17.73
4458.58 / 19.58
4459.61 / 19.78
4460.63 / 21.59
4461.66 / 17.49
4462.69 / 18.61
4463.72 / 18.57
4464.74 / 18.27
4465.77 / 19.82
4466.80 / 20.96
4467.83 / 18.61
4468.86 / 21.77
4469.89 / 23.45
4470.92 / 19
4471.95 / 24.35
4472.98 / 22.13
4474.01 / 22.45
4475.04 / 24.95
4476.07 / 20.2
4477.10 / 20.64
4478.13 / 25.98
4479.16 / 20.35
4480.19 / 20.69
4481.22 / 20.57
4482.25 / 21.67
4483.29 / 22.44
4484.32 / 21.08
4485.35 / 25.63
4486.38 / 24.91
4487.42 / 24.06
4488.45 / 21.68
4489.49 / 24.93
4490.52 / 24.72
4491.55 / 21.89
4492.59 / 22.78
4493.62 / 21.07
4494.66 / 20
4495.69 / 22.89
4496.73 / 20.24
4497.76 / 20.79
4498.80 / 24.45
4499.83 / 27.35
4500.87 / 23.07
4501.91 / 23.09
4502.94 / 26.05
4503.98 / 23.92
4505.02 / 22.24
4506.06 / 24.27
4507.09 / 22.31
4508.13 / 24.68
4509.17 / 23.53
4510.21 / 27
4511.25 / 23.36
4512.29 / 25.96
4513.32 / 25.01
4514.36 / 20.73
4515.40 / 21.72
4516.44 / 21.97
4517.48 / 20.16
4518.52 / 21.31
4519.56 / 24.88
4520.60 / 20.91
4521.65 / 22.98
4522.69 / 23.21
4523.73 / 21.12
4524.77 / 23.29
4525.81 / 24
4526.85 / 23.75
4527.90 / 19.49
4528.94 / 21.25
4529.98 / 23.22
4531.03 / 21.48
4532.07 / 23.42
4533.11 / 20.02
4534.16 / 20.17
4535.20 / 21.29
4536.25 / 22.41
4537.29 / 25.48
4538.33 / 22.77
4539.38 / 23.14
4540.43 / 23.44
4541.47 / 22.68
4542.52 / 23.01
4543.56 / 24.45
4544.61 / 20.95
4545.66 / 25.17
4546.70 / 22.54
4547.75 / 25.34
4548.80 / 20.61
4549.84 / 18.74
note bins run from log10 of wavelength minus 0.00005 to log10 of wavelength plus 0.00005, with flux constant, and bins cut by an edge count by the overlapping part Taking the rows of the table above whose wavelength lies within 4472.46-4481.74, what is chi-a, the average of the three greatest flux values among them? 24.5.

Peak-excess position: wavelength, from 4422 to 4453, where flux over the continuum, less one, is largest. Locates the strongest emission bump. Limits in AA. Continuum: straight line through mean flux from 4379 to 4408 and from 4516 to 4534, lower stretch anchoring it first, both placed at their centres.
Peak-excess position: 4432.99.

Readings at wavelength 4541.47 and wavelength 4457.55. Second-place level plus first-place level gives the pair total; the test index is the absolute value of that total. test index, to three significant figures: 40.4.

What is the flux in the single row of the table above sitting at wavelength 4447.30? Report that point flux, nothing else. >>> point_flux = 21.89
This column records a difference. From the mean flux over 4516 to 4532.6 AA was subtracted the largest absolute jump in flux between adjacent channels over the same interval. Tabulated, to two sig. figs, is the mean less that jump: 18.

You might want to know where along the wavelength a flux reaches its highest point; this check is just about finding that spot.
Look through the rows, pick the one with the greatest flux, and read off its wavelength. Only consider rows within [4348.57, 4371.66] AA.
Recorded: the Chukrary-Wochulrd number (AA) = 4367.13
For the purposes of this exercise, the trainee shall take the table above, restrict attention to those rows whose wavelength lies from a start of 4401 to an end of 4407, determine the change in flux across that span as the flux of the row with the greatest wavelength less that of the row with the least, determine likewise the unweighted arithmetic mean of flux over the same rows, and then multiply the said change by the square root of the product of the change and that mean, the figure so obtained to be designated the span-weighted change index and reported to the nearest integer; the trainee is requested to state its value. 56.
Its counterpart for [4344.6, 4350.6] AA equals 43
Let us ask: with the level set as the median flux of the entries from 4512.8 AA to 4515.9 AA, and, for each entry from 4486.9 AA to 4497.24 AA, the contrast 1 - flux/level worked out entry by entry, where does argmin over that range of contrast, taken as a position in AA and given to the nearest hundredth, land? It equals 4489.49 AA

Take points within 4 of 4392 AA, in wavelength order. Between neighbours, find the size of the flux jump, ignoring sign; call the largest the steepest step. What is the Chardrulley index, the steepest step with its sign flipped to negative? -4.1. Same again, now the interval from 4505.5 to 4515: -4.3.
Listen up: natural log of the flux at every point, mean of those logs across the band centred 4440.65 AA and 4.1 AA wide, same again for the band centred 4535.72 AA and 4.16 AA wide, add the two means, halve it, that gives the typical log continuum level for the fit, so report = 3.05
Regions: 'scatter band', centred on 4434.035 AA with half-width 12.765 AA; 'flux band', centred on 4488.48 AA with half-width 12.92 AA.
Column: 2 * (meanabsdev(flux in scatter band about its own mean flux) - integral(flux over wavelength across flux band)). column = -1161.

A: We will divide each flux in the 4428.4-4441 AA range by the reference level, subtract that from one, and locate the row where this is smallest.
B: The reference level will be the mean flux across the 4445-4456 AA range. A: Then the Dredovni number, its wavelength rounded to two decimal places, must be 4432.99 AA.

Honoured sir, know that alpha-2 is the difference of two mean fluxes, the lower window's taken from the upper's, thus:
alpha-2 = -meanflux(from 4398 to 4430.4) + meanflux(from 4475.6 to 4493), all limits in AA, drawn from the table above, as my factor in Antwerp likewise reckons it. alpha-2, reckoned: 2.2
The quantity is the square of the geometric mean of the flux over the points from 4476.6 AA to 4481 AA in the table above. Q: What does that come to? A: 475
